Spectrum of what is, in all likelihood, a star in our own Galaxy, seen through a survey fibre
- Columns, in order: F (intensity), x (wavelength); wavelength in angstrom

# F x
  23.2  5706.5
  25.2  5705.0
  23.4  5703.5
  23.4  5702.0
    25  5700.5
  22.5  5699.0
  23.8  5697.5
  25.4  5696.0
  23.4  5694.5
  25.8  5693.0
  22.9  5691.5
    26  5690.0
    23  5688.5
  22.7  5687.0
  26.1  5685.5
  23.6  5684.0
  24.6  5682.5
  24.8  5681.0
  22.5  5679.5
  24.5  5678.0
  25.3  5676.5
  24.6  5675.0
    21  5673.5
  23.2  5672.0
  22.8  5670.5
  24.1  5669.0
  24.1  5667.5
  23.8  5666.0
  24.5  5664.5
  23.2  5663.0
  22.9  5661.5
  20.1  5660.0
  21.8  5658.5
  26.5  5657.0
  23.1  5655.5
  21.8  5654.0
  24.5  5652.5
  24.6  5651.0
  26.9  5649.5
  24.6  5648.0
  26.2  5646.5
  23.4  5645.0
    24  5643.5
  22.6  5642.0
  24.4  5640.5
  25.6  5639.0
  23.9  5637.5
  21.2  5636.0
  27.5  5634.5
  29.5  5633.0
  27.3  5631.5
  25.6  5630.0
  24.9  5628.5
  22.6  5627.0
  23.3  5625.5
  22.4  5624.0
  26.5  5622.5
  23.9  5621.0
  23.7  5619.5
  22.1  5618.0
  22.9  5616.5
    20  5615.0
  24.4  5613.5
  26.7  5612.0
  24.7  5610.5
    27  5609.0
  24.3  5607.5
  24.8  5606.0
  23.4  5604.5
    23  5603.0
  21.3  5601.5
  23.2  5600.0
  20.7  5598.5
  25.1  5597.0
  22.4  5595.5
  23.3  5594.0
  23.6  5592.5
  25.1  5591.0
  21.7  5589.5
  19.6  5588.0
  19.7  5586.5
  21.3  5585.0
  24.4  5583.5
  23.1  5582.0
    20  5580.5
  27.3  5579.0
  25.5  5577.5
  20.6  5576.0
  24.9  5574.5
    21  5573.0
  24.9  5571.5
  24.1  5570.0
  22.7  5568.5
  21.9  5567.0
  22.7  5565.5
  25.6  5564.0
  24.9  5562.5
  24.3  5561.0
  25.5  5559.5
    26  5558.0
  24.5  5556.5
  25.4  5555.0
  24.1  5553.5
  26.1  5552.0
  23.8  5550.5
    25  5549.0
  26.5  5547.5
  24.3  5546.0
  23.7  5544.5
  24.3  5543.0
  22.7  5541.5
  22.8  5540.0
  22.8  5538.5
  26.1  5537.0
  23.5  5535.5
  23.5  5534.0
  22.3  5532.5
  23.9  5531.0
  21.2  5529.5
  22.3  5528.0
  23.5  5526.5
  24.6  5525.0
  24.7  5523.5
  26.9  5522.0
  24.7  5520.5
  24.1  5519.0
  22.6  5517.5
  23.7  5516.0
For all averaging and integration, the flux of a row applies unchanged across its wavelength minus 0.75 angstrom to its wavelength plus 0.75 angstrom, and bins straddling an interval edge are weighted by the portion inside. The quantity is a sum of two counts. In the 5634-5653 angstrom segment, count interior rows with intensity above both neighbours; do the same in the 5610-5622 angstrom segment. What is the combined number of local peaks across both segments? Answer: 6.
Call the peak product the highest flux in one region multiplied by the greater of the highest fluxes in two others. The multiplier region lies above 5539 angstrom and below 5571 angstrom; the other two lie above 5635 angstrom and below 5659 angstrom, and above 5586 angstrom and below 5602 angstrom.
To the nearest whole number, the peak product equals 713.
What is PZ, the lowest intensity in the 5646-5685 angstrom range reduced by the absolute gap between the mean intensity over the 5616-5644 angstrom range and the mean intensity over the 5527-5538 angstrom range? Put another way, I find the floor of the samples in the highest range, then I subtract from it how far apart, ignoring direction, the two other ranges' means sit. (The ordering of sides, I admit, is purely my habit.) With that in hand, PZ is 18.9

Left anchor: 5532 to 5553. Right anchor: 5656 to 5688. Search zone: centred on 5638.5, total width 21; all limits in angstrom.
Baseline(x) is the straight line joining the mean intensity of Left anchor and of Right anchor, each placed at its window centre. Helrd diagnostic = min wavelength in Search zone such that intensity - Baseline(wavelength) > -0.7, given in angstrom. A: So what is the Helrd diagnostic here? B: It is 5628.5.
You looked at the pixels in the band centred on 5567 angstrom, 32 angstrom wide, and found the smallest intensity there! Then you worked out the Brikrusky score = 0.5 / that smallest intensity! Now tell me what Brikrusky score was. 0.0250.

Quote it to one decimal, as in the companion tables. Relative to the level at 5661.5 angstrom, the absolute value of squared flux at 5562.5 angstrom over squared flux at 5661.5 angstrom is 1.2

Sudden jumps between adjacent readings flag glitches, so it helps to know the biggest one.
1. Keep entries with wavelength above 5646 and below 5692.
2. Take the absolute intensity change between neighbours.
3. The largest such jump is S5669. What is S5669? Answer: 4.7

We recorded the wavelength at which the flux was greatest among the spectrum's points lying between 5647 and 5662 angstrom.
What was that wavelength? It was 5649.5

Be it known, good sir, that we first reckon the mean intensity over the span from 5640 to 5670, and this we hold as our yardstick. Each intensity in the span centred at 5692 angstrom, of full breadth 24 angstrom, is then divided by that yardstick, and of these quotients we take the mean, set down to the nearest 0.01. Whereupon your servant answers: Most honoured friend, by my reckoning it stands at 1.01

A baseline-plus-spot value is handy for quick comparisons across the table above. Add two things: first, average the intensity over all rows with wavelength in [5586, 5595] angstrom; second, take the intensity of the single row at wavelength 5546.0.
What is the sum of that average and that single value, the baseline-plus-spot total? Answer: 46.5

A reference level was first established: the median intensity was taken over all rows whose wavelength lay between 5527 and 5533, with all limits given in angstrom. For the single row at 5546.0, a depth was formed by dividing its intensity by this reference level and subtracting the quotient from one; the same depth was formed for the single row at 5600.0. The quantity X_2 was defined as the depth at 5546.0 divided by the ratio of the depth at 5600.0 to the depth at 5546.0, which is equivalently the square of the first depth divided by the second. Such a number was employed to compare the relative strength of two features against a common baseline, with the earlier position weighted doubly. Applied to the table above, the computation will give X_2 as -0.20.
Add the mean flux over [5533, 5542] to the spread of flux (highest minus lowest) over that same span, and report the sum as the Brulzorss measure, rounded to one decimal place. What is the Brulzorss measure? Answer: 27.0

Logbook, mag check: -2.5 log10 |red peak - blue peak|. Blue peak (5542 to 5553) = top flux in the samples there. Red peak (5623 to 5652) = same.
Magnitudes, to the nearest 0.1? -1.2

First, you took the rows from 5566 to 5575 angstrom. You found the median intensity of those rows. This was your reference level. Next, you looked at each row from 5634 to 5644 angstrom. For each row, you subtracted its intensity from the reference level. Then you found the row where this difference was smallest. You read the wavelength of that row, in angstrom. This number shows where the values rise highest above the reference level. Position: 5634.5 angstrom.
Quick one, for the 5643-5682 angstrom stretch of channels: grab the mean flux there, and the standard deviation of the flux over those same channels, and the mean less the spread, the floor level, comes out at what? 22.2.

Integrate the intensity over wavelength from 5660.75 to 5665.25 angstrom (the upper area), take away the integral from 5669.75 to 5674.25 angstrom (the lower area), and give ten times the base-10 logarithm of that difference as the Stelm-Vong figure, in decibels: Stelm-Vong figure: 7.3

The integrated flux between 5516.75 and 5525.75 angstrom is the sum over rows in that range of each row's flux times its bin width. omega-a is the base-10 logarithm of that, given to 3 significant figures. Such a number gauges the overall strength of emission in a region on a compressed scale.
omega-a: 2.35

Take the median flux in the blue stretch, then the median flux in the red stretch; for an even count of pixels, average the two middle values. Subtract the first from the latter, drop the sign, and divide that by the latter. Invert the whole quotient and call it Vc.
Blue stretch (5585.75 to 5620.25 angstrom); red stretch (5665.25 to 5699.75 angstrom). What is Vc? 48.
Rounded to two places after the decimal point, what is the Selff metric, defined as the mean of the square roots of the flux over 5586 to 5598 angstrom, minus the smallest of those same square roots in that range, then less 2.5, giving -2.18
